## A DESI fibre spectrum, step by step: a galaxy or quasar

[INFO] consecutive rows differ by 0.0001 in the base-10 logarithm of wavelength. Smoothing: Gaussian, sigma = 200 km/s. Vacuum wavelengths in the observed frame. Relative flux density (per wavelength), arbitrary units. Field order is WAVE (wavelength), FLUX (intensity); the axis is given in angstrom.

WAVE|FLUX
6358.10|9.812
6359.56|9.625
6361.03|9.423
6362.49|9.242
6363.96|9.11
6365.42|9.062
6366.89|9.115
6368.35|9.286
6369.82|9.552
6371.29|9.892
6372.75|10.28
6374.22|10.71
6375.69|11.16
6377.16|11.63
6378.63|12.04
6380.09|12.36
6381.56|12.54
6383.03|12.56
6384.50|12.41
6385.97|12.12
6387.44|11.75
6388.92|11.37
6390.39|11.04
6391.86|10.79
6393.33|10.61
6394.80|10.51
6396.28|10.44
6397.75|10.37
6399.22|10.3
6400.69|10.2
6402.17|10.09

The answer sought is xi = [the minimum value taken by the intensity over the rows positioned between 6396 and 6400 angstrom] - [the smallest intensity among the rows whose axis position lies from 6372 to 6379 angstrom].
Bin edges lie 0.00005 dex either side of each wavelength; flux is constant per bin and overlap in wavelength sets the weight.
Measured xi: 0.0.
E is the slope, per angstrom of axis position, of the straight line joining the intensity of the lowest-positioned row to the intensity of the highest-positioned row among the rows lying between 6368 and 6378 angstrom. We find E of 0.27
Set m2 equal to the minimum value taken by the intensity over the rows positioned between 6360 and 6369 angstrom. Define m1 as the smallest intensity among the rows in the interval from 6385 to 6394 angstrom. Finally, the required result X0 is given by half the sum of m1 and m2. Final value 9.8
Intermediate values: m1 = 10.61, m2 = 9.062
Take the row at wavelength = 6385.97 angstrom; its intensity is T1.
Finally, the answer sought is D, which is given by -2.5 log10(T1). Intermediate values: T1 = 12.12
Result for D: -2.71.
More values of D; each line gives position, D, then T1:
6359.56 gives -2.46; 9.625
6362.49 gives -2.41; 9.242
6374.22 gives -2.57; 10.71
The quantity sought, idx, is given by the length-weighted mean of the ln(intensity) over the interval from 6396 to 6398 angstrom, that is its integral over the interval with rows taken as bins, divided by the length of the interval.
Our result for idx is 2.35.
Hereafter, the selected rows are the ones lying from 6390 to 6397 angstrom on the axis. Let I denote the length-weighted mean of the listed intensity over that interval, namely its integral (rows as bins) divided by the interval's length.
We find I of 10.7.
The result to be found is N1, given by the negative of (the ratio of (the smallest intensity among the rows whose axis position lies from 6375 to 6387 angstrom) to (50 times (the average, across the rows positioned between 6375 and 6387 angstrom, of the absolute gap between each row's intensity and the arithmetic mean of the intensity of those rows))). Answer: -0.6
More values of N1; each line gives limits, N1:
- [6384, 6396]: -0.4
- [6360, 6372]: -0.8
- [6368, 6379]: -0.2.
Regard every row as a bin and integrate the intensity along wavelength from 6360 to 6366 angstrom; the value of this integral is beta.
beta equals 55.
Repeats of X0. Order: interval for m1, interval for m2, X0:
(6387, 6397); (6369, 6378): 10.0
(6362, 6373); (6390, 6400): 9.7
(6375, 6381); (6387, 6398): 10.8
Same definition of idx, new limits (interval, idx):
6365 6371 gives 2.23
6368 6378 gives 2.34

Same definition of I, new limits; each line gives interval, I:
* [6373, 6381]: 11.5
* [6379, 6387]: 12.4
